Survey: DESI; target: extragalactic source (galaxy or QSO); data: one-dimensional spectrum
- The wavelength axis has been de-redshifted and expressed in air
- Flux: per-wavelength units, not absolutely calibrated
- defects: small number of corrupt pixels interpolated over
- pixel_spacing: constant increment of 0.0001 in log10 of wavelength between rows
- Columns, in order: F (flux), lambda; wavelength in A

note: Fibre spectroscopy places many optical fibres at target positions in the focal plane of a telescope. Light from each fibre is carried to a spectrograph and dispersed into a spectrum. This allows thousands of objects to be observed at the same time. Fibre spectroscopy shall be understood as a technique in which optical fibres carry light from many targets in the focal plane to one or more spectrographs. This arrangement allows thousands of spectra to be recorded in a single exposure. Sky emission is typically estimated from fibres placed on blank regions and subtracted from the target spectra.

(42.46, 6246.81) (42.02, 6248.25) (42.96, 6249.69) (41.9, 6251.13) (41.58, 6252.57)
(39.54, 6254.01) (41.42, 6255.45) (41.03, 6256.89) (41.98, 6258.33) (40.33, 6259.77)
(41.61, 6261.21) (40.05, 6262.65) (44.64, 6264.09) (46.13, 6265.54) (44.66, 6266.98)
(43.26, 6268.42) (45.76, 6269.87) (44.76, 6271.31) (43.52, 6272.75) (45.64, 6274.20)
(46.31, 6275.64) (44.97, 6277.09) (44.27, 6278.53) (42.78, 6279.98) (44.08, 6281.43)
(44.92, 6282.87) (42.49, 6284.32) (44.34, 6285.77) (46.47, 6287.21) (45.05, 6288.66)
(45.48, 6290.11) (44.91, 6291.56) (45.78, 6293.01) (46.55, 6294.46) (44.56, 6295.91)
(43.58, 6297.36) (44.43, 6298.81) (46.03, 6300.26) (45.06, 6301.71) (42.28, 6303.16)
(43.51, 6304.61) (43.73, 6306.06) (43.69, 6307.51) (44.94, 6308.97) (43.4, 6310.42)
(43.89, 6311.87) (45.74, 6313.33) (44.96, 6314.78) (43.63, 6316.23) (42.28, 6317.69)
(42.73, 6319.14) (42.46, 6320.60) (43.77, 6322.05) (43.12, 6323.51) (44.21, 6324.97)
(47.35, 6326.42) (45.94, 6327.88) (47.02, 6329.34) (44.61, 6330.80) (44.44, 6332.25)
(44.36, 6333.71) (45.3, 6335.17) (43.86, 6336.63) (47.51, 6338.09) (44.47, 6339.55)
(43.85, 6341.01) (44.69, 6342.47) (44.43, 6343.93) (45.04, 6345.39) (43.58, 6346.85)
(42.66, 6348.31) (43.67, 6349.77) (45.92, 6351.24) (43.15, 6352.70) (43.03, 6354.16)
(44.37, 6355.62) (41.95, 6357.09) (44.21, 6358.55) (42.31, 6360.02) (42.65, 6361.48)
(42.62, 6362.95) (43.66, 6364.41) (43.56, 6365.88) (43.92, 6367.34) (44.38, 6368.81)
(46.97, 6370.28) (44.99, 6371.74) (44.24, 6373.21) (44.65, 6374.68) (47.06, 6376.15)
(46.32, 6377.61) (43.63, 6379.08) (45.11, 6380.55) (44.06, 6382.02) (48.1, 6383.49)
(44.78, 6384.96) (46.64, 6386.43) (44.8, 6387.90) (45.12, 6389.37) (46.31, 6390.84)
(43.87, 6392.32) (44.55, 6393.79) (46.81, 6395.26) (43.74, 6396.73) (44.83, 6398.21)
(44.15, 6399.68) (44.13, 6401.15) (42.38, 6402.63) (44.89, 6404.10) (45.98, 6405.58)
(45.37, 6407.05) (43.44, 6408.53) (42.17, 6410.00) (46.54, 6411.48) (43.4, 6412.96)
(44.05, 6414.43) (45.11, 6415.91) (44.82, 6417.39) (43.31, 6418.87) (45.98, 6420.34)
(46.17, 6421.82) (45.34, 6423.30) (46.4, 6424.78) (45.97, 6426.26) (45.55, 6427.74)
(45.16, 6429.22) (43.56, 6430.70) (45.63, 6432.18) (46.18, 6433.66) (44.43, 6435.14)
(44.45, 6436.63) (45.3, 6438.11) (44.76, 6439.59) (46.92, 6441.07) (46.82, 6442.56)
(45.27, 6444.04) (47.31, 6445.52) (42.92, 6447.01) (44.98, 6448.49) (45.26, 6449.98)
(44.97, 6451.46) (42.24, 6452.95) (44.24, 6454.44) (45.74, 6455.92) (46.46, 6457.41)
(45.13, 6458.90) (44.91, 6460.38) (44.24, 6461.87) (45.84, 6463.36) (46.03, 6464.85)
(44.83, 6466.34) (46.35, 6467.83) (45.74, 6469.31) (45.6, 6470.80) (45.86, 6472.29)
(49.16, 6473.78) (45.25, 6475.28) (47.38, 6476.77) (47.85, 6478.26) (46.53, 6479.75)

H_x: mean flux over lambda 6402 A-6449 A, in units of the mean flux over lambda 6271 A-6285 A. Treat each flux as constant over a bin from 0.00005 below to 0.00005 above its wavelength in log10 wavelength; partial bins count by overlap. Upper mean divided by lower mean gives 1.015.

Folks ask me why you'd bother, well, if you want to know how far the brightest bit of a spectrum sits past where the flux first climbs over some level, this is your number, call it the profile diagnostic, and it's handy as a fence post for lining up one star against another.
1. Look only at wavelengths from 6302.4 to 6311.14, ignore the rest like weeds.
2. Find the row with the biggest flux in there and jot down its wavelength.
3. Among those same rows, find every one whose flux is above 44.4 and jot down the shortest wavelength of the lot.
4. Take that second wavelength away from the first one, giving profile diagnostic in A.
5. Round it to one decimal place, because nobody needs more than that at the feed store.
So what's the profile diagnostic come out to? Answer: 0.0 A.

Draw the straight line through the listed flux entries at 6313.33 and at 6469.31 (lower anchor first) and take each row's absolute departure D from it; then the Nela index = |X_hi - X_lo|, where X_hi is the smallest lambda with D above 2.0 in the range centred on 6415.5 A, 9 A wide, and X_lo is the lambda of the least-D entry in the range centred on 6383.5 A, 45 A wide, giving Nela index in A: 7.4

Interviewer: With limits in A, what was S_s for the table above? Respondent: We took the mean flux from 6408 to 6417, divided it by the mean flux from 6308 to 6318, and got 1.00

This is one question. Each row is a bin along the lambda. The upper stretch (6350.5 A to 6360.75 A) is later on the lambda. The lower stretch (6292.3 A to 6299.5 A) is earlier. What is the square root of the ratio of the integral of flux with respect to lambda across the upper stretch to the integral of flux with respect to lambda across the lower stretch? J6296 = 1.2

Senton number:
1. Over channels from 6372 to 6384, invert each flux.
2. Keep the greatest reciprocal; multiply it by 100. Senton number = 2.29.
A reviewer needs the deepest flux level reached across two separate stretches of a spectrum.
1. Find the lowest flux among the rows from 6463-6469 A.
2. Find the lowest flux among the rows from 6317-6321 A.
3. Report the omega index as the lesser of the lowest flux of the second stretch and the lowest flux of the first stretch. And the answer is 42.3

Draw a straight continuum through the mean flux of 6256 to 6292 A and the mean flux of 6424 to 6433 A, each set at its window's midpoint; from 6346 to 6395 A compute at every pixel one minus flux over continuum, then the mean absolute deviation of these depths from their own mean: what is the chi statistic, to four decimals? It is 0.0243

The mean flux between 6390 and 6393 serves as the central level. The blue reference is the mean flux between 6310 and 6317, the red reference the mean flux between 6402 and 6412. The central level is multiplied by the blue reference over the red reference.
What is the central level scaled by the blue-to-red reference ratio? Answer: 45.0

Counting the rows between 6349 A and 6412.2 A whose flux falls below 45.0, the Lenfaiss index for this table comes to 30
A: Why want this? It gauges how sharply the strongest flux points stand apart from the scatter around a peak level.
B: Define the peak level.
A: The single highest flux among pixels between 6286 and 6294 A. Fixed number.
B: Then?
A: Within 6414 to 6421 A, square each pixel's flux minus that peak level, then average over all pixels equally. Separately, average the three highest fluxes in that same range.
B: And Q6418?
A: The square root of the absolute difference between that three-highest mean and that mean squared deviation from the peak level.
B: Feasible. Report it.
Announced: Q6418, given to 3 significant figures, 6.42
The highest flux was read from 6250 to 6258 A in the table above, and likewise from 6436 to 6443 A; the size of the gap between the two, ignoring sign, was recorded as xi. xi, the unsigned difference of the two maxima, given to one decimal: 5.0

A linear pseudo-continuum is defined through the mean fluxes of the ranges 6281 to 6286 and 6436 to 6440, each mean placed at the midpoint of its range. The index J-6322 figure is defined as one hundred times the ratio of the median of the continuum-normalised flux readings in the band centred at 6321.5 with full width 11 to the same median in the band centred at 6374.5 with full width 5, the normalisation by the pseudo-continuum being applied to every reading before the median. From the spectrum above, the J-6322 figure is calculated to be 98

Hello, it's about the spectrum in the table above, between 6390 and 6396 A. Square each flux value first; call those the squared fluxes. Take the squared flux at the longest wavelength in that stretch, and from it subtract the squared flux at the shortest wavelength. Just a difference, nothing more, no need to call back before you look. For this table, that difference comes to 47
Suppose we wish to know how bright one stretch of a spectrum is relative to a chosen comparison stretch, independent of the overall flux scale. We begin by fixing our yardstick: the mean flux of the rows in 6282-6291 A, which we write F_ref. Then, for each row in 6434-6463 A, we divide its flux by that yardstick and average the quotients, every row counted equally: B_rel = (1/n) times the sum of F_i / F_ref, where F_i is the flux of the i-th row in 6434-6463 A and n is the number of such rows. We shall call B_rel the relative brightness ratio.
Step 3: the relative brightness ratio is 1.01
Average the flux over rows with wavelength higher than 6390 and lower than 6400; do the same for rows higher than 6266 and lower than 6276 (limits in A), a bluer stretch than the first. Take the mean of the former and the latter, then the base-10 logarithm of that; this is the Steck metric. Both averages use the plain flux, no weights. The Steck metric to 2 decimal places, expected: 1.65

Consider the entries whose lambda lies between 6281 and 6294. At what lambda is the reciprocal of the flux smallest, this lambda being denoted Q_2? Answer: 6287.21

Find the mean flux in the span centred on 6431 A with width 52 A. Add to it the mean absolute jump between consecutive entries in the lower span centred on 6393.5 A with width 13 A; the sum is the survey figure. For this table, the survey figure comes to 46.5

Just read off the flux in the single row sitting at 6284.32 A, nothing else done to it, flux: 42.49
